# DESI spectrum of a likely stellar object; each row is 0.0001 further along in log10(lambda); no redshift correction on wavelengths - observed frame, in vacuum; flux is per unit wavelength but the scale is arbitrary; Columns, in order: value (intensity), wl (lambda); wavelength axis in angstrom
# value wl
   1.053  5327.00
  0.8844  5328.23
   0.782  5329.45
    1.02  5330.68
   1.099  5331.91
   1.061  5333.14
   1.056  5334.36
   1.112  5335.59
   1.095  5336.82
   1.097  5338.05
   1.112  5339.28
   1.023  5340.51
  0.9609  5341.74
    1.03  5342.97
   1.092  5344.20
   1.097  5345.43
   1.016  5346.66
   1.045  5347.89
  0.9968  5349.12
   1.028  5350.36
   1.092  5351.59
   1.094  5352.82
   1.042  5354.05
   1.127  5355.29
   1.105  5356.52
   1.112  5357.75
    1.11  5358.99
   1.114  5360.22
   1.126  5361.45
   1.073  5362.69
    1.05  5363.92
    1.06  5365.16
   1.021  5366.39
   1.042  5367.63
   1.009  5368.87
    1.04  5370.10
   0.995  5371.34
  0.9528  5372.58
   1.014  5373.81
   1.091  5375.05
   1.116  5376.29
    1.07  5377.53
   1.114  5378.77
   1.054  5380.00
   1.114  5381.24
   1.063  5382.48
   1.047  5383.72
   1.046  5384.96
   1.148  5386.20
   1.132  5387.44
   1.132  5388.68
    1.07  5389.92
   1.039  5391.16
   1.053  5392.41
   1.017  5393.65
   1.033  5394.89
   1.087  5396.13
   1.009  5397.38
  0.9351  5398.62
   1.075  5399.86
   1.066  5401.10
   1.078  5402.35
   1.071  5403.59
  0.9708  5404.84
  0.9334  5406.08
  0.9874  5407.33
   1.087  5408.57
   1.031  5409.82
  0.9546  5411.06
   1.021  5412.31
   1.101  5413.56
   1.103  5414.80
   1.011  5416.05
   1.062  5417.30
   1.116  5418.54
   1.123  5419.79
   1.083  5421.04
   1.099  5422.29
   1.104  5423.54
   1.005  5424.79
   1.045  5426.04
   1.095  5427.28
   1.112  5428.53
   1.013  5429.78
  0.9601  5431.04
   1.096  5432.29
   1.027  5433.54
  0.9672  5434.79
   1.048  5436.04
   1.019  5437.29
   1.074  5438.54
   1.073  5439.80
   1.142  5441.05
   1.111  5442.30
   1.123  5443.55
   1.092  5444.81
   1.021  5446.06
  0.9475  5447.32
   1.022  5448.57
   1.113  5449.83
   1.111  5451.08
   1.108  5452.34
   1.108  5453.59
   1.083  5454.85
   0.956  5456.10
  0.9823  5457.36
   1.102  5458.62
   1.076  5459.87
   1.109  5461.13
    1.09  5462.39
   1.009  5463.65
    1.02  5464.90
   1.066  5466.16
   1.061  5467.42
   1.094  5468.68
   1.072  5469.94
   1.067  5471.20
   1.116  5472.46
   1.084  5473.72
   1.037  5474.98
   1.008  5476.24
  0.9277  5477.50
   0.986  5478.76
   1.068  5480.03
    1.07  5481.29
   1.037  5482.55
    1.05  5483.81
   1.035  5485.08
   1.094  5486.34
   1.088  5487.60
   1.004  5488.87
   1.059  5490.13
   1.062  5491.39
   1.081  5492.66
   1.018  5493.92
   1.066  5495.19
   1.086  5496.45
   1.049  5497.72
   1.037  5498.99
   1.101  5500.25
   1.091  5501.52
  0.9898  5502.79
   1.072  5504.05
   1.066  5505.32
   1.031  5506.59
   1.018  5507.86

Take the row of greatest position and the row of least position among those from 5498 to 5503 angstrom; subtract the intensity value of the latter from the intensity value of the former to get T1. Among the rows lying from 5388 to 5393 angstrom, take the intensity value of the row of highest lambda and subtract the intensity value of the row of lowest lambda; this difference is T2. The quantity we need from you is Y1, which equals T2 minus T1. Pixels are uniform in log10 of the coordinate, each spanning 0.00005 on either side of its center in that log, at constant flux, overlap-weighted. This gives -0.03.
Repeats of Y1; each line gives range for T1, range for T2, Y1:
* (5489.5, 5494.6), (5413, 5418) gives 0.00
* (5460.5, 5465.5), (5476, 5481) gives 0.15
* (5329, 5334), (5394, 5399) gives -0.38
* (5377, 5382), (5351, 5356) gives -0.01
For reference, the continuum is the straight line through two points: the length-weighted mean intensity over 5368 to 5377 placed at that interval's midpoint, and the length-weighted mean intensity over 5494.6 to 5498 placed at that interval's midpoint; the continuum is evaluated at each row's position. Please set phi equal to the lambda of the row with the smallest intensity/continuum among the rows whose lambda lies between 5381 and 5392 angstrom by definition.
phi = 5391.16 angstrom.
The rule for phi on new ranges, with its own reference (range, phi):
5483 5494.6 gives 5488.87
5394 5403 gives 5398.62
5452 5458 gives 5456.10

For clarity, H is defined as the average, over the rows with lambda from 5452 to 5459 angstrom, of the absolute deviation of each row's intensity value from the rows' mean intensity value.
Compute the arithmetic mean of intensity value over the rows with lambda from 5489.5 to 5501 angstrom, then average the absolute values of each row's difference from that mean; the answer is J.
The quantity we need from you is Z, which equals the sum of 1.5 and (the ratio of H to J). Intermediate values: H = 0.058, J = 0.019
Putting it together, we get 4.56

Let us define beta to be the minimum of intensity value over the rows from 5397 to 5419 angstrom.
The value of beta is 0.9334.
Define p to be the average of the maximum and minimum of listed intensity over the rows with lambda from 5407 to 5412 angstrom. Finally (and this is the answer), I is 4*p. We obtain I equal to 4.08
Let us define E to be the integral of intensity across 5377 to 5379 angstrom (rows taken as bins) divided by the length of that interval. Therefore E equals 1.09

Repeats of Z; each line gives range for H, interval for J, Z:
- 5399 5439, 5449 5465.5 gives 2.49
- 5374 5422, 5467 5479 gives 2.45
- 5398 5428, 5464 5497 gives 3.10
